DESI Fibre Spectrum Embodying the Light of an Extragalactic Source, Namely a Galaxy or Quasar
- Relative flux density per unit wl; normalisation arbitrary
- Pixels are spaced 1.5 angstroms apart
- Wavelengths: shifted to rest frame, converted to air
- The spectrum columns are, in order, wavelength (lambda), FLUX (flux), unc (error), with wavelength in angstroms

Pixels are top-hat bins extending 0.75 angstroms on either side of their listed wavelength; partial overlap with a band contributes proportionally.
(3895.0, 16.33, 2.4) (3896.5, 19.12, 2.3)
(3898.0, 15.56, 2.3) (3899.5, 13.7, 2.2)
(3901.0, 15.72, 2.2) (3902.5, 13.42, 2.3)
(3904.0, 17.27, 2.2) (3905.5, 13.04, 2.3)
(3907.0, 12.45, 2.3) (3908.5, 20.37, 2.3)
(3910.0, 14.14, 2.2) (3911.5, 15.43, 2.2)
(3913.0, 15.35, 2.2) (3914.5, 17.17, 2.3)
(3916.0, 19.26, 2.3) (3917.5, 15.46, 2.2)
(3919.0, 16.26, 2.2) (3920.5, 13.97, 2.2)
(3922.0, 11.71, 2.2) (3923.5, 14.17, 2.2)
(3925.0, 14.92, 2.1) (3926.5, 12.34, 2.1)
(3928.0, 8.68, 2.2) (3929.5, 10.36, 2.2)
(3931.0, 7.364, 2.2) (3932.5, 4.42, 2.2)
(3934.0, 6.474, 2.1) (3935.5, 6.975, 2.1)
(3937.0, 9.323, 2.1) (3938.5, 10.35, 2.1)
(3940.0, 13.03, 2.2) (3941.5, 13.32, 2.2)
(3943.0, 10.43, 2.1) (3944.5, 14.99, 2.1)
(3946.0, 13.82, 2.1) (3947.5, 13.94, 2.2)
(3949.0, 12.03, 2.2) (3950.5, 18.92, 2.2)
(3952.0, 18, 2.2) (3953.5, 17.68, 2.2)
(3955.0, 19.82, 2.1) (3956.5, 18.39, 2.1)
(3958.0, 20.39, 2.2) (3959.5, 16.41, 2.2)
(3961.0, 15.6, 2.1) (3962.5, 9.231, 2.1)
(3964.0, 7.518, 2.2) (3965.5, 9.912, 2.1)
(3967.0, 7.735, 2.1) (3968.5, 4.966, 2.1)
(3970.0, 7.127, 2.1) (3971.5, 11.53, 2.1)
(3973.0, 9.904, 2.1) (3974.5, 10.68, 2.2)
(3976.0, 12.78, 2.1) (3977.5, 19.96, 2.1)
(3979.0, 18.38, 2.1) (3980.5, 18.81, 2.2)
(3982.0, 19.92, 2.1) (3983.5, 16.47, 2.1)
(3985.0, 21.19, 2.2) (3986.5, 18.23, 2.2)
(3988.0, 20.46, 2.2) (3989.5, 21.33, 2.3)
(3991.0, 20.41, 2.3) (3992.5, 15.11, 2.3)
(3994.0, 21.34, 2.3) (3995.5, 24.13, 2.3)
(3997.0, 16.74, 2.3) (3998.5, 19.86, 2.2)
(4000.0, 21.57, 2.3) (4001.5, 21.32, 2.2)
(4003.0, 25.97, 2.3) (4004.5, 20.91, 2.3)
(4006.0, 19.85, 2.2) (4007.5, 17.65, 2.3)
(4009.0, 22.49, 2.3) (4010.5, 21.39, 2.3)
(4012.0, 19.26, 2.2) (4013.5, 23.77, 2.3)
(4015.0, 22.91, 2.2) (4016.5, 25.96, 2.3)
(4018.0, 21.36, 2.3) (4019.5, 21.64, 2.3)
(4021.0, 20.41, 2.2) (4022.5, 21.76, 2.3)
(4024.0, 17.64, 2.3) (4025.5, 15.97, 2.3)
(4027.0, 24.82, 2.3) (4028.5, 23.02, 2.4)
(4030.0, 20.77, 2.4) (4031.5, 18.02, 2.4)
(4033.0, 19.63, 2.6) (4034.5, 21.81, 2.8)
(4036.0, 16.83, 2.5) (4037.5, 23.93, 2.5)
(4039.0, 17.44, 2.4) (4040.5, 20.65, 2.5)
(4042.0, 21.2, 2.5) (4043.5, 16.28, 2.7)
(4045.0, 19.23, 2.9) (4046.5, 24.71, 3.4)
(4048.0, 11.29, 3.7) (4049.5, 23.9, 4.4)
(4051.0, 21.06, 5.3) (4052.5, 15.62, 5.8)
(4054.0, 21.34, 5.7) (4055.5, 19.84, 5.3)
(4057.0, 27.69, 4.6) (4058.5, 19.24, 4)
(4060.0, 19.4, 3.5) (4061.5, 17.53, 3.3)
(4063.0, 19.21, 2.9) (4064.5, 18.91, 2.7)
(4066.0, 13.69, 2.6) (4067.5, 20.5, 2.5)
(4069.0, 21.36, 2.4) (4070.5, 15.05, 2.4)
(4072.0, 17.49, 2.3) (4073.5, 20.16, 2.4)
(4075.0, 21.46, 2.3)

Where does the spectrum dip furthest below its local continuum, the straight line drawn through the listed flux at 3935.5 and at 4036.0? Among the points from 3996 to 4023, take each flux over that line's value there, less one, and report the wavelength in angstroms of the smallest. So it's 4007.5 angstroms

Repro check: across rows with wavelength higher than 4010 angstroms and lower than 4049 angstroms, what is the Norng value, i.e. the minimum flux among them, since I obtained 11.29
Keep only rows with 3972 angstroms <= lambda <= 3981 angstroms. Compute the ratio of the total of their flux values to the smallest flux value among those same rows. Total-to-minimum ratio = 9.1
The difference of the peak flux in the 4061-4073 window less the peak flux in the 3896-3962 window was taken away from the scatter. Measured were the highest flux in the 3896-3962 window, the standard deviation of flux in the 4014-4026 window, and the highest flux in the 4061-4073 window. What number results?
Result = 2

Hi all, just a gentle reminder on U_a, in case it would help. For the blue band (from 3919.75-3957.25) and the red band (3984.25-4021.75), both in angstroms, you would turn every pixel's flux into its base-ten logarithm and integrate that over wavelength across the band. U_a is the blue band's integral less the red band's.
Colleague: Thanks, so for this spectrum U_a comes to -9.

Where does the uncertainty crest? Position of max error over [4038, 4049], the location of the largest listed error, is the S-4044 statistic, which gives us 4048.0 angstroms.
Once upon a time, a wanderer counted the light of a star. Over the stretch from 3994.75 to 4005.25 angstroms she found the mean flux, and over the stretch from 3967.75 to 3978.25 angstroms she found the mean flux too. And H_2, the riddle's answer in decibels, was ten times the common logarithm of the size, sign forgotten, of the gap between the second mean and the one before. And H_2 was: 10.2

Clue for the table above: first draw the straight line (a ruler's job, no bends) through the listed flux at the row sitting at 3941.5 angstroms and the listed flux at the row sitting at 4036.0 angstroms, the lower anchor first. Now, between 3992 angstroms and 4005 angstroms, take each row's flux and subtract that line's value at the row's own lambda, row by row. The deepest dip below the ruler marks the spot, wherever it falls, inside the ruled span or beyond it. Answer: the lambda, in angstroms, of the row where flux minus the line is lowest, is 3992.5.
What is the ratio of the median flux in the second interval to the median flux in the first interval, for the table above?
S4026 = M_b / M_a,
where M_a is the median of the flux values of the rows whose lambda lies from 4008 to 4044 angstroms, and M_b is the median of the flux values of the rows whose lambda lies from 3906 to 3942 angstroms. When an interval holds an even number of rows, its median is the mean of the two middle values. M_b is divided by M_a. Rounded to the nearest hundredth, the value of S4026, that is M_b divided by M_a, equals 0.62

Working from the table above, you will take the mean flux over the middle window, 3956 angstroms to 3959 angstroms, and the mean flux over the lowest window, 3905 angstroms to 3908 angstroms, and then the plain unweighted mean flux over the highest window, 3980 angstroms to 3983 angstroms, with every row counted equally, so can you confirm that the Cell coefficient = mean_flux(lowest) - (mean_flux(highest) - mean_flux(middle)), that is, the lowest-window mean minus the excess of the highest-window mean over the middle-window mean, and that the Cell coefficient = 13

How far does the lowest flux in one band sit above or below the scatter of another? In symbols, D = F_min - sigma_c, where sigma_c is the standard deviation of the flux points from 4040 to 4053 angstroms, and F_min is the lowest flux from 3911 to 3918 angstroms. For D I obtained 11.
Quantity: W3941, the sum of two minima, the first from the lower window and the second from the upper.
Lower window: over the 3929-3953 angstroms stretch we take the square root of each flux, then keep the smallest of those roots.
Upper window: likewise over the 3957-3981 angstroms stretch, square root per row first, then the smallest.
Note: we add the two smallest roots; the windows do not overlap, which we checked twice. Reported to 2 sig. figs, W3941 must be 4.3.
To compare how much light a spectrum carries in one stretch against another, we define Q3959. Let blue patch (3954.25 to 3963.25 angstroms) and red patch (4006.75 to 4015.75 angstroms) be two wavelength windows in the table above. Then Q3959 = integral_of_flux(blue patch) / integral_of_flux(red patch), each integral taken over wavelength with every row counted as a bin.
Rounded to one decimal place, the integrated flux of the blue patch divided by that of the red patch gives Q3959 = 0.8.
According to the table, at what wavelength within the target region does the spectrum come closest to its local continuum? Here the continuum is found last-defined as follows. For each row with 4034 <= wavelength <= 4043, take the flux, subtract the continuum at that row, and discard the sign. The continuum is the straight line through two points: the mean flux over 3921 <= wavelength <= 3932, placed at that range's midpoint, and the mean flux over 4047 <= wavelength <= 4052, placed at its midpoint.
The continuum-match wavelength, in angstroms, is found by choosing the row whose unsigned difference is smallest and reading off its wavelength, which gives 4039.0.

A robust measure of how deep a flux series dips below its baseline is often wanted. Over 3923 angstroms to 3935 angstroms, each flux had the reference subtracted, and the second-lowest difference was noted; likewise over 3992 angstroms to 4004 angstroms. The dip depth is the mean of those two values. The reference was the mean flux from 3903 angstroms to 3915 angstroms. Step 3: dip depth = -4.0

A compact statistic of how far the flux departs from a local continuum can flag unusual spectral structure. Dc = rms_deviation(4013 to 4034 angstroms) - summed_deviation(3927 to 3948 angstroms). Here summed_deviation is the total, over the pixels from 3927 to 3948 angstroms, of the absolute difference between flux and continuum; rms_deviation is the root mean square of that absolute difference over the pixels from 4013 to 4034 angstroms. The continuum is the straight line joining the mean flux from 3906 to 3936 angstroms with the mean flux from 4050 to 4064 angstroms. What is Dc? -47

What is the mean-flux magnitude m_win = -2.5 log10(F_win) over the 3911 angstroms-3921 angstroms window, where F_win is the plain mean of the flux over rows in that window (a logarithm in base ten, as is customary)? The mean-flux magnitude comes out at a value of -3.02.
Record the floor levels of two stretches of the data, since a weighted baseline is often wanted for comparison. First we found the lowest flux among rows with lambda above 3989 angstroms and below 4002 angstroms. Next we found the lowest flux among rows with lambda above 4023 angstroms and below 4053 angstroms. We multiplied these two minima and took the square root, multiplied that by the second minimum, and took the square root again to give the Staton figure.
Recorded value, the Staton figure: 12.1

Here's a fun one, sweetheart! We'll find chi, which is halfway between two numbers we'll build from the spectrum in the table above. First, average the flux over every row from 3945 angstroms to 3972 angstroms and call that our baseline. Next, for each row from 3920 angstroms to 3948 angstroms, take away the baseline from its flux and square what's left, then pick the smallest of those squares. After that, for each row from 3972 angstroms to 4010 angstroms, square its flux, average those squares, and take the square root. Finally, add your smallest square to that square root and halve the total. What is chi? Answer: 9.7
